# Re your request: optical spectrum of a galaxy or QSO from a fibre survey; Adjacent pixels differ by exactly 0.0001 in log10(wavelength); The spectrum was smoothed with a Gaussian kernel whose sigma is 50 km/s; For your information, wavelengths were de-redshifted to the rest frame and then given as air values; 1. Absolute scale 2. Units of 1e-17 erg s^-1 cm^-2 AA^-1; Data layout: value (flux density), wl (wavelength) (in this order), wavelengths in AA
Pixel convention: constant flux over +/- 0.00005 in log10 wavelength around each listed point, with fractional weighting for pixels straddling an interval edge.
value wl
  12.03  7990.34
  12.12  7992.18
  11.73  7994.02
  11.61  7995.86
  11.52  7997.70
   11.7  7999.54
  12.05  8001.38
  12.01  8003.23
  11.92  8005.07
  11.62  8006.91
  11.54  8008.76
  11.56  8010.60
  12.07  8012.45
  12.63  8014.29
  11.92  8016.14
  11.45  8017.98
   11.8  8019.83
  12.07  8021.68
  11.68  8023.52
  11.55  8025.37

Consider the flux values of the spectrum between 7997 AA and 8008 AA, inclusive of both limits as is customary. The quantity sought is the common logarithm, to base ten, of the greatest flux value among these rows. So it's 1.081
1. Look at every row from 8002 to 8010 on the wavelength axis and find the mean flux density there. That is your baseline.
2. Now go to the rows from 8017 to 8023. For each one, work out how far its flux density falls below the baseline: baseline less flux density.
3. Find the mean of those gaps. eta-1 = 0.00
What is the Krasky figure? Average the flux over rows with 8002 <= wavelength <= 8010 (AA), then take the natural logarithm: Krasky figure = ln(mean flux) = 2.47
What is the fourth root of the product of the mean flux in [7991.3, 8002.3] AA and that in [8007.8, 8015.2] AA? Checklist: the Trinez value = 3.445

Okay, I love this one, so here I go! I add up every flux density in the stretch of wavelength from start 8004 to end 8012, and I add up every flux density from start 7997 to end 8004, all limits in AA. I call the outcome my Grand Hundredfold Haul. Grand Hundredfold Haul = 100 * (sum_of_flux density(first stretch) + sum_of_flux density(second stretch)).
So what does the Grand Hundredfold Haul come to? 9392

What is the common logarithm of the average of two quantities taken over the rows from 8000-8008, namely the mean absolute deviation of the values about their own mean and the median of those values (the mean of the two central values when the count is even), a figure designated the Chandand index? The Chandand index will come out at 0.782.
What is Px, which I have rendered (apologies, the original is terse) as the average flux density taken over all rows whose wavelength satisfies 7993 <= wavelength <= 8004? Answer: 11.77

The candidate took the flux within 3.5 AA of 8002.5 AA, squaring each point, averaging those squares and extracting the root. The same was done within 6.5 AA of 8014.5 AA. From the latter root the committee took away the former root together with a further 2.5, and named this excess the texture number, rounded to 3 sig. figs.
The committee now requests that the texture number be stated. -2.56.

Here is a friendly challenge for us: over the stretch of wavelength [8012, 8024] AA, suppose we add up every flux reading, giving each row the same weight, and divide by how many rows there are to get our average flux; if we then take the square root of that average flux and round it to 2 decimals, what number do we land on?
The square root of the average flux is 3.46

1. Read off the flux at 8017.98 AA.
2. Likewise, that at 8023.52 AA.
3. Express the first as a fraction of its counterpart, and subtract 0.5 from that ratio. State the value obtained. 0.480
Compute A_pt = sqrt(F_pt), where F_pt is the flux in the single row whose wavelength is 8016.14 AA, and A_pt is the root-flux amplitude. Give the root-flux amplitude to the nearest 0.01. 3.45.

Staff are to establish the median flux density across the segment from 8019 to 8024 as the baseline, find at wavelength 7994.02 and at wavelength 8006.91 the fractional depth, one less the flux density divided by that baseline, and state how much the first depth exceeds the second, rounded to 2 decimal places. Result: -0.01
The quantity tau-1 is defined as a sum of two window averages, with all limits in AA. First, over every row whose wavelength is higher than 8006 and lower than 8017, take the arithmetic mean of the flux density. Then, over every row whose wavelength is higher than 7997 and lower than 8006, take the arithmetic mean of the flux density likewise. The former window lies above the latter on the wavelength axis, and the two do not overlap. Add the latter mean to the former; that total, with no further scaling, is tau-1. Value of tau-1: 23.73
